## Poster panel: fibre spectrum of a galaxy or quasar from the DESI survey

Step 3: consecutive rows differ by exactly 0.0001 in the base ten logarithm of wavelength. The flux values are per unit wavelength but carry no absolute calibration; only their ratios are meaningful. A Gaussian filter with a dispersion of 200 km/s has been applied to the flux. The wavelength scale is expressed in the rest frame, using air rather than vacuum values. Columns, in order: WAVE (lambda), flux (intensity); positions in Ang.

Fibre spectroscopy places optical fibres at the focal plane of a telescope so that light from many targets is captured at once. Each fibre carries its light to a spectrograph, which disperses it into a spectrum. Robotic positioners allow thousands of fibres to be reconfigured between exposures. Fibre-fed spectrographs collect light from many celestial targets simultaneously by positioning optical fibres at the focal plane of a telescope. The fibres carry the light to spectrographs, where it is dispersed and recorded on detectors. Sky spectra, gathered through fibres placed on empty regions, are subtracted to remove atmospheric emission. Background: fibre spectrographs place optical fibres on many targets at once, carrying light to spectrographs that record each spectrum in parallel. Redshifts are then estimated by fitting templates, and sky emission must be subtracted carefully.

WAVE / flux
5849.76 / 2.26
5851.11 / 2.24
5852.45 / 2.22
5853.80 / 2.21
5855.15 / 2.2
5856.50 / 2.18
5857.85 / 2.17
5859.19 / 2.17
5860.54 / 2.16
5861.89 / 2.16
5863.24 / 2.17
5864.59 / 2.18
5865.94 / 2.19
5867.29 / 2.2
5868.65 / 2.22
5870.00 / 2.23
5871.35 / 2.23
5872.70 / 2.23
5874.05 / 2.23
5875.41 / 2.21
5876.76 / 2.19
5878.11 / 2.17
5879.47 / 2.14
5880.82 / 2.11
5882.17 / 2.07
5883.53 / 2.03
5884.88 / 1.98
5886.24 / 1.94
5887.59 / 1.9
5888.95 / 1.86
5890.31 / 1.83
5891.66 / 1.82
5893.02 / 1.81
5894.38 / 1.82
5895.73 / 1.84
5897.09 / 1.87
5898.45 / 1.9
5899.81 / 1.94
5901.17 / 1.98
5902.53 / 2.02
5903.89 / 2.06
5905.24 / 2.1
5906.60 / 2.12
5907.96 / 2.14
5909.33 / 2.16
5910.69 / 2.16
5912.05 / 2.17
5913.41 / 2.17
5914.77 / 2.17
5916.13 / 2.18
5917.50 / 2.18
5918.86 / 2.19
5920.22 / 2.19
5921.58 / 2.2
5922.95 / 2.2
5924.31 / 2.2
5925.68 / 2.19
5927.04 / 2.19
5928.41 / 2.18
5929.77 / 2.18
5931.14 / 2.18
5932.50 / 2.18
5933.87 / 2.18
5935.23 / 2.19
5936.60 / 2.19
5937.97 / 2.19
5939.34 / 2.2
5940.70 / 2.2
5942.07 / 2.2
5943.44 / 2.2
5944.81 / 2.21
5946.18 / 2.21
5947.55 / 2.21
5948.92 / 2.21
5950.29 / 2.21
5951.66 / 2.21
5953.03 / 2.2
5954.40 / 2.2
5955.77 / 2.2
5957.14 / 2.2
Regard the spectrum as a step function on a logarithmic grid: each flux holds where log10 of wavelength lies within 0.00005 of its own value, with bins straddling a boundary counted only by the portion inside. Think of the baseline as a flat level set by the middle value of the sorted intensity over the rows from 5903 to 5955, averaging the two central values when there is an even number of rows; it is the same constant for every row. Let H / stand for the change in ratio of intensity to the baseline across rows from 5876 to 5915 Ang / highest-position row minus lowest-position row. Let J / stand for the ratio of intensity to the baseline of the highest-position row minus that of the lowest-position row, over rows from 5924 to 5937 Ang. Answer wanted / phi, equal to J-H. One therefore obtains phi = 0.005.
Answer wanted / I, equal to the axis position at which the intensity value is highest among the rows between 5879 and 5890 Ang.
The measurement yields 5879.47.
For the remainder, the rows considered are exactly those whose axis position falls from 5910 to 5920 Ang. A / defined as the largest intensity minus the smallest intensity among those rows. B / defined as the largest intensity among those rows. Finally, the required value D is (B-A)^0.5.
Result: 1.47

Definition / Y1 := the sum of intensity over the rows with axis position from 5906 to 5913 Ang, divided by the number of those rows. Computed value 2.15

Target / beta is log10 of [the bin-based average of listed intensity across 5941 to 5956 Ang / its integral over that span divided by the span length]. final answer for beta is 0.343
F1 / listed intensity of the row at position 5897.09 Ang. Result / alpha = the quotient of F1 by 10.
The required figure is 0.1870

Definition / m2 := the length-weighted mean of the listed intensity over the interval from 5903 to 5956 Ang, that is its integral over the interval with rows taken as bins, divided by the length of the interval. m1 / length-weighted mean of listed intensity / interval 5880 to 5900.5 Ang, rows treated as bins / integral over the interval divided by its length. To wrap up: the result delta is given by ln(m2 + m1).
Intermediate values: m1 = 1.92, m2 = 2.18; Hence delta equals 1.410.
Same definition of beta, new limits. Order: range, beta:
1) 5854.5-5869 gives 0.339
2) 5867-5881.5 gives 0.342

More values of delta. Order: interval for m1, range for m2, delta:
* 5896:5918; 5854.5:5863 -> 1.447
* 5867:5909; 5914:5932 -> 1.441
